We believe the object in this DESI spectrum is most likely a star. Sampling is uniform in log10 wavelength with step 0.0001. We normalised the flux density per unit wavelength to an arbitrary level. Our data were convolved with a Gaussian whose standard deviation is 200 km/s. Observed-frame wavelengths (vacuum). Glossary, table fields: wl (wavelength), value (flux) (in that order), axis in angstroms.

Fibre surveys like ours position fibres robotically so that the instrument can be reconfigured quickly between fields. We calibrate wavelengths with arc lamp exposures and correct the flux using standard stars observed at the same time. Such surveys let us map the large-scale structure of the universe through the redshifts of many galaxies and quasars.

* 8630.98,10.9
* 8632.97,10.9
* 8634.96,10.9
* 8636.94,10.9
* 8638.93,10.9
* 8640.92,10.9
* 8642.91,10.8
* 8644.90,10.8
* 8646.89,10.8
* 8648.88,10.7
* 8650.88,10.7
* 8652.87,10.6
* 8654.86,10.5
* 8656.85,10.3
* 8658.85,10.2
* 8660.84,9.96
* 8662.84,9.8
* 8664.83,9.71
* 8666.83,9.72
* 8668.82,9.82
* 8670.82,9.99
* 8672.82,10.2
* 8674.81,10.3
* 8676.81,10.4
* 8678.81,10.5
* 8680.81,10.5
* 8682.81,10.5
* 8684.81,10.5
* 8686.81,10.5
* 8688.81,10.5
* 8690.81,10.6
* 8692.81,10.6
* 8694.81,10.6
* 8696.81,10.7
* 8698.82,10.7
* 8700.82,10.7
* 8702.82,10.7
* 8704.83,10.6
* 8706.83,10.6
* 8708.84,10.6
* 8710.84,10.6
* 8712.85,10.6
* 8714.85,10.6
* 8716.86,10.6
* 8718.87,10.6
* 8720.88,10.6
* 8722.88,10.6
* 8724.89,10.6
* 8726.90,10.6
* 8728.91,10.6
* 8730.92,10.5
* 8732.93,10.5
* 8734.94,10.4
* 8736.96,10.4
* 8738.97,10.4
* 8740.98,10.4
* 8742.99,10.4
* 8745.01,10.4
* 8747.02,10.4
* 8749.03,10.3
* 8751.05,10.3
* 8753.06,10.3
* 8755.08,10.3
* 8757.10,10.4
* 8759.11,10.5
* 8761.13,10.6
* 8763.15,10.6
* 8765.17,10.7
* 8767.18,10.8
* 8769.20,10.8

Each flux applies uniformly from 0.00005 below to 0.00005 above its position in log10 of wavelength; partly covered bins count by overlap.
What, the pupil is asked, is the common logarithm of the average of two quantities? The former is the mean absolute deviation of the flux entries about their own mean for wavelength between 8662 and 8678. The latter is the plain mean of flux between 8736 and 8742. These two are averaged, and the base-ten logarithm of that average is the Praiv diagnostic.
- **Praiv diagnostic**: 0.726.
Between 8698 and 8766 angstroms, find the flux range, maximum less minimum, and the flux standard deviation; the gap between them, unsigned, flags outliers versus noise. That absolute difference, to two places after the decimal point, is 0.27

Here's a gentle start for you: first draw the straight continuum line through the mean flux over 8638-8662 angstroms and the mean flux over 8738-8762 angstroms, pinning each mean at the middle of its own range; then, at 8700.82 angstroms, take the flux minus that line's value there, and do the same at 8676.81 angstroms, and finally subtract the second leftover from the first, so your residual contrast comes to 0.35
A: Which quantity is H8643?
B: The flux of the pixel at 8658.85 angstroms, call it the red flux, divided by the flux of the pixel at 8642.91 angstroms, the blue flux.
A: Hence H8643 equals 0.94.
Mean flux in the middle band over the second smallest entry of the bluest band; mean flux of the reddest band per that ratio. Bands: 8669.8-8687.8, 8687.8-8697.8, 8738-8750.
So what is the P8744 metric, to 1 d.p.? 10.0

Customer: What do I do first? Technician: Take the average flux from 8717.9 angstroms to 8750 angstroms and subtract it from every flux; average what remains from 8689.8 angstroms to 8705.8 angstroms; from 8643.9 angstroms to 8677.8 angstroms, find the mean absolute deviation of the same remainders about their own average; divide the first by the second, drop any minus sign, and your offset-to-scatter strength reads 0.5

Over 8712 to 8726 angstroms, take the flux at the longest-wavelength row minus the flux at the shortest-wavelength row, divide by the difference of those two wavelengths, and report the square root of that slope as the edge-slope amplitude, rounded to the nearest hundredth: 0.00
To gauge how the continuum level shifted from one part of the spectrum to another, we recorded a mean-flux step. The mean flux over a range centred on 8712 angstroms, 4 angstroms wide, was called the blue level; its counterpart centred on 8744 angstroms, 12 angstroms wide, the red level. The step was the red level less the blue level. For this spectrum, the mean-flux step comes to -0.22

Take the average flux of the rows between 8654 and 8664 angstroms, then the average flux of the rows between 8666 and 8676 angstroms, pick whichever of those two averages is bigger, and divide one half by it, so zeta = 0.0493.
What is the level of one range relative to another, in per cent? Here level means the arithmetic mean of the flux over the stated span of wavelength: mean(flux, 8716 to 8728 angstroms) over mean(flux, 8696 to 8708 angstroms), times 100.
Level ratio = 99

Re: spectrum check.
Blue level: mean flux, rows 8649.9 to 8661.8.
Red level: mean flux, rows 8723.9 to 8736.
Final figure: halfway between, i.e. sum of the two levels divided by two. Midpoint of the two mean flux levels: 10.5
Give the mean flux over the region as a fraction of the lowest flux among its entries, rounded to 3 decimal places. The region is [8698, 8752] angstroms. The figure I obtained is 1.022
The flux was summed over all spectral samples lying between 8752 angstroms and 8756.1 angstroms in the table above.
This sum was 20.60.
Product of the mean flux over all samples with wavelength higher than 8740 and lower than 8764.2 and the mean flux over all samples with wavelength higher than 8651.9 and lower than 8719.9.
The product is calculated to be 108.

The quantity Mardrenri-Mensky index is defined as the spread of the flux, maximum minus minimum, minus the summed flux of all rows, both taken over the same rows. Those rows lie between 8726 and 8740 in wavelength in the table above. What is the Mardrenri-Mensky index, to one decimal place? -73.2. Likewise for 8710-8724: -74.2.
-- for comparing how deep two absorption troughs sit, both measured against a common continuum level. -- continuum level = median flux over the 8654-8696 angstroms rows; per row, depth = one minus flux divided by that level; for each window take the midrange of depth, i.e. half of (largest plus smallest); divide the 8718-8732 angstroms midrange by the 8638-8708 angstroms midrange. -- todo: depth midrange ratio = -1.6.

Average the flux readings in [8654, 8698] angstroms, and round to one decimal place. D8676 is 10.3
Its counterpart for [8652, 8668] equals 10.1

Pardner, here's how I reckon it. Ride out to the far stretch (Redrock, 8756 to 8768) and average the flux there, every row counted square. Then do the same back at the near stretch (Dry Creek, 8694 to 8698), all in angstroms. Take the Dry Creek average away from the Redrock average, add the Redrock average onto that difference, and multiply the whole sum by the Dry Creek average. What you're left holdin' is 112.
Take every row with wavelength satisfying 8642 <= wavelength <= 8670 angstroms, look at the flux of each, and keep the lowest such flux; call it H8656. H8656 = 9.71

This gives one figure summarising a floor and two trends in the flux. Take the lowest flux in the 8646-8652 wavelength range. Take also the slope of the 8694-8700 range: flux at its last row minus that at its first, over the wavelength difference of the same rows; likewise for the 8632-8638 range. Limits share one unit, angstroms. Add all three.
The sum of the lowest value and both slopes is 10.7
